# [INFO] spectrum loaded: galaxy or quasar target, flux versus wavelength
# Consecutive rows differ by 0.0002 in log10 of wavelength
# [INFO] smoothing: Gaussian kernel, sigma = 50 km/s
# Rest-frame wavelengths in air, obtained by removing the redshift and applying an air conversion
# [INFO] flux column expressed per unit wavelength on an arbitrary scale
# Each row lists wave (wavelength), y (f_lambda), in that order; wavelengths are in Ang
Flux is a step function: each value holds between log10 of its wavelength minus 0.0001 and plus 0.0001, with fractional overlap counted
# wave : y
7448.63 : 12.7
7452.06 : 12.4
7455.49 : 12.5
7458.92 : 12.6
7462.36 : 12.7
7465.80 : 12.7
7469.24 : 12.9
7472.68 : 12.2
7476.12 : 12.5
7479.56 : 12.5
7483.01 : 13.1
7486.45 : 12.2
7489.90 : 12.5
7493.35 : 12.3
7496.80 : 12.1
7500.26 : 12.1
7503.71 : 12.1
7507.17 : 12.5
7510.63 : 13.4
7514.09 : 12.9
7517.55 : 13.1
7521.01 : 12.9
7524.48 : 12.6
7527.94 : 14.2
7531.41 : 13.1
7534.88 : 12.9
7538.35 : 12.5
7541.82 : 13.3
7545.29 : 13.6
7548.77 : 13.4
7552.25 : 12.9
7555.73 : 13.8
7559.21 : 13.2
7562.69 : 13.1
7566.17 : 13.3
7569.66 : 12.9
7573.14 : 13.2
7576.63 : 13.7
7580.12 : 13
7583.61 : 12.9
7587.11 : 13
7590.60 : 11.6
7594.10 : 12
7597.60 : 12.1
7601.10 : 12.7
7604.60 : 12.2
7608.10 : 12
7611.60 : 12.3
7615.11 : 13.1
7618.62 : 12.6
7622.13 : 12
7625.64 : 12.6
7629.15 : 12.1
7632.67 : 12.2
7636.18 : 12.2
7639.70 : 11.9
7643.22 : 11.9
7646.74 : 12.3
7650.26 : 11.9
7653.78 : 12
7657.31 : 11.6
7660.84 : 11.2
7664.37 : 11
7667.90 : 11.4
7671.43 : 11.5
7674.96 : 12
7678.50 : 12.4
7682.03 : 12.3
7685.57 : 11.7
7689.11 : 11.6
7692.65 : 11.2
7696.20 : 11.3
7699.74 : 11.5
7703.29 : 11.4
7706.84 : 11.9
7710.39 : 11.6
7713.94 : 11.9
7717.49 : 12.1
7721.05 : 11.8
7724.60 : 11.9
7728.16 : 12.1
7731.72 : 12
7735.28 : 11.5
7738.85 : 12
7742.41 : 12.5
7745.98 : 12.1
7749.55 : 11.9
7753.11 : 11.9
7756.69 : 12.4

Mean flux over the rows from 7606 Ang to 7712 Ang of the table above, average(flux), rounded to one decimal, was 11.9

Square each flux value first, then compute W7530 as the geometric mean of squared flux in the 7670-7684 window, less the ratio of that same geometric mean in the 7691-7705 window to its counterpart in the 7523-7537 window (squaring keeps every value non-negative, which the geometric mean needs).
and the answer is 144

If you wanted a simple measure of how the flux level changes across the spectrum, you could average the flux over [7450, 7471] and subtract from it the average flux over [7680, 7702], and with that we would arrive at 1.0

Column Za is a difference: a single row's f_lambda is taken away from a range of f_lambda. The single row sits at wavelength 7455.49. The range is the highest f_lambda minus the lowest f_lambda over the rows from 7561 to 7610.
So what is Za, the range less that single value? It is -10.4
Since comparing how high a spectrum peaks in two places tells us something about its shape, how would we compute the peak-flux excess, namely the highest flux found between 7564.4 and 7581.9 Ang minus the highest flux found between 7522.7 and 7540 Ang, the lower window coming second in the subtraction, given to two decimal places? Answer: -0.50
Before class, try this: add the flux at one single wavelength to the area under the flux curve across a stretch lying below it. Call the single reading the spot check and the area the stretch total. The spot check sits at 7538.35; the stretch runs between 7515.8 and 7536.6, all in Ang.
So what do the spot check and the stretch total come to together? 286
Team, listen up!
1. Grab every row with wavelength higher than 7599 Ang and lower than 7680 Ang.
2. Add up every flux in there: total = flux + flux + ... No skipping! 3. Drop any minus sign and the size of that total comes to 277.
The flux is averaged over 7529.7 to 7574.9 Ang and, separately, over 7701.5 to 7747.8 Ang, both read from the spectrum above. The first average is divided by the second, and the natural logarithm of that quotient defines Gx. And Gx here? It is 0.101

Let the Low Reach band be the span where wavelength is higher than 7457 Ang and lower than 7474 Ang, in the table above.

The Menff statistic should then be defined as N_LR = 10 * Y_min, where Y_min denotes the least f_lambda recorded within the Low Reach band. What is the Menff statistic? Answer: 122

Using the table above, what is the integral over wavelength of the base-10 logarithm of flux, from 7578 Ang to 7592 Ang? 15.4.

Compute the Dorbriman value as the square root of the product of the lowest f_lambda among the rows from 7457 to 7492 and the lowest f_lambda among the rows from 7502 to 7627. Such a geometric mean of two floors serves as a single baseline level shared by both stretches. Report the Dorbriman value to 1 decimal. 11.9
